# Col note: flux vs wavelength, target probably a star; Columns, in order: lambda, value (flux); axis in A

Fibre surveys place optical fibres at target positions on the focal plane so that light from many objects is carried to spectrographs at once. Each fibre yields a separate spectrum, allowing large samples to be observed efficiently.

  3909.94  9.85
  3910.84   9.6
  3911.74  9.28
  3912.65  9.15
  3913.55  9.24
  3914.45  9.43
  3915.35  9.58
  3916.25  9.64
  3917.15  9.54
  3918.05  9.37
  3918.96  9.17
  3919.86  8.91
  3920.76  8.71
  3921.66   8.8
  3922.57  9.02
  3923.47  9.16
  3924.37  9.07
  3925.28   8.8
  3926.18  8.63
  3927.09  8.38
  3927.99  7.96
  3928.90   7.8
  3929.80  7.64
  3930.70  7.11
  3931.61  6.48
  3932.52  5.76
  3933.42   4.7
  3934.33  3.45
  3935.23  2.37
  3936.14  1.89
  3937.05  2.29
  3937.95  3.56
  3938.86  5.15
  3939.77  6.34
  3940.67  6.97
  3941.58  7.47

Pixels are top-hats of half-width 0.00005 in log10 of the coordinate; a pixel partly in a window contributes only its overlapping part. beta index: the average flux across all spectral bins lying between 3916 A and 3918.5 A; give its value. 9.5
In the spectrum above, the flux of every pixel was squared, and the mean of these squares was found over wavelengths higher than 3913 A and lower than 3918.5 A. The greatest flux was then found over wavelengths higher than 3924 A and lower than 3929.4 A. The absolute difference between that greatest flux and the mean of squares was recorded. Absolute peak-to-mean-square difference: 81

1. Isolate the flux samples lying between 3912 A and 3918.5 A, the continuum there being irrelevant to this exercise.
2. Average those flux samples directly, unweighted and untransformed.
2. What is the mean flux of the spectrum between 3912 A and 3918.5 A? 9.4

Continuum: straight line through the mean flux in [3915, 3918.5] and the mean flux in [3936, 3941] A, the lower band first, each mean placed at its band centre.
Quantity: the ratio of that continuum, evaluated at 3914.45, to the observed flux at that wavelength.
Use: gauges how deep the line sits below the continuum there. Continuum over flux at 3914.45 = 1.07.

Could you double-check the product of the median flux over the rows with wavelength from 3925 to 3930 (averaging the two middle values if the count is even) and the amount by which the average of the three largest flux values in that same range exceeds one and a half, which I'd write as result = 58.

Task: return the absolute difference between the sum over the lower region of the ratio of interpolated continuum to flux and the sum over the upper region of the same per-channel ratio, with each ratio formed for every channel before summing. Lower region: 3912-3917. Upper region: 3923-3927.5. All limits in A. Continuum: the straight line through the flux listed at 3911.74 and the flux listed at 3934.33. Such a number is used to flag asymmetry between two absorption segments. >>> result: 1.3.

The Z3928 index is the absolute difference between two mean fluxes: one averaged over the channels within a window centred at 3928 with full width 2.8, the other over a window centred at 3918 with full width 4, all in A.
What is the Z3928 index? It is 1.3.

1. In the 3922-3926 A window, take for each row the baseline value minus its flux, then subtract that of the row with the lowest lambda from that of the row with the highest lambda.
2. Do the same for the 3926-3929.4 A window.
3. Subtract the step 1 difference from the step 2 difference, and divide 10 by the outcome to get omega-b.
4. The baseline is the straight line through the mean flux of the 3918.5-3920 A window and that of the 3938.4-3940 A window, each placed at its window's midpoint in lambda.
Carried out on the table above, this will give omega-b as 16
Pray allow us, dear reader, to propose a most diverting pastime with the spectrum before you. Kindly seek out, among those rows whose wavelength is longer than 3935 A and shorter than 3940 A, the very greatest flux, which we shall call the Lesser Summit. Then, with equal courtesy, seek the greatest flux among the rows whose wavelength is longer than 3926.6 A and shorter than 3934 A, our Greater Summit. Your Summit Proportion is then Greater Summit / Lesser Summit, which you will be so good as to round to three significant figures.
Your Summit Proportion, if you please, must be 1.32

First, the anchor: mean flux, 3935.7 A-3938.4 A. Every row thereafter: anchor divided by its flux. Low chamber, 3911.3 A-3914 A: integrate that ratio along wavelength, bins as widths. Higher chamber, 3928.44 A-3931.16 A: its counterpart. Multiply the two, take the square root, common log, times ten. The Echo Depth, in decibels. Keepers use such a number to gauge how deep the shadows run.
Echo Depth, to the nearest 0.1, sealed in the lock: -0.8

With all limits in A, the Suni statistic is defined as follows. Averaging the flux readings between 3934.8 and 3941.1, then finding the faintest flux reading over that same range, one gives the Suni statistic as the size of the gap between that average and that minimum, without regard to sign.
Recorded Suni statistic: 2.2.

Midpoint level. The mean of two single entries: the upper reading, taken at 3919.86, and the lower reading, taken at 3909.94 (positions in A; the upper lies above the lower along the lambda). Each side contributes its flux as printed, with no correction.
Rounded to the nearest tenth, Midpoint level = 9.4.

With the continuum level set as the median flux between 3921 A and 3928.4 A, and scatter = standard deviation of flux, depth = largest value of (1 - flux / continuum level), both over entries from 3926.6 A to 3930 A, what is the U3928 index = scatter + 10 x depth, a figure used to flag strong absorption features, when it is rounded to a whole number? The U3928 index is 2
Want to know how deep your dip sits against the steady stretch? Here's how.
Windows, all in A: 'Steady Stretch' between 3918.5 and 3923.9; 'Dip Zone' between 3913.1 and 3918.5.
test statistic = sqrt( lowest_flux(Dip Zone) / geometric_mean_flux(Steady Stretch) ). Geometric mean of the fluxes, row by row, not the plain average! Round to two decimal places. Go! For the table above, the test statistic 1.02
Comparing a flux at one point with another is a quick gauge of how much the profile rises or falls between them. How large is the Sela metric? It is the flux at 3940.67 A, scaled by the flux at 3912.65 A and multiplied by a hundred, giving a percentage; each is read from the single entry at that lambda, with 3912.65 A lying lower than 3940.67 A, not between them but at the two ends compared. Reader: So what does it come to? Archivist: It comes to 76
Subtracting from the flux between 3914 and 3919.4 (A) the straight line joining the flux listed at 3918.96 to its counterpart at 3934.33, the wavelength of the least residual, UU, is 3914.45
